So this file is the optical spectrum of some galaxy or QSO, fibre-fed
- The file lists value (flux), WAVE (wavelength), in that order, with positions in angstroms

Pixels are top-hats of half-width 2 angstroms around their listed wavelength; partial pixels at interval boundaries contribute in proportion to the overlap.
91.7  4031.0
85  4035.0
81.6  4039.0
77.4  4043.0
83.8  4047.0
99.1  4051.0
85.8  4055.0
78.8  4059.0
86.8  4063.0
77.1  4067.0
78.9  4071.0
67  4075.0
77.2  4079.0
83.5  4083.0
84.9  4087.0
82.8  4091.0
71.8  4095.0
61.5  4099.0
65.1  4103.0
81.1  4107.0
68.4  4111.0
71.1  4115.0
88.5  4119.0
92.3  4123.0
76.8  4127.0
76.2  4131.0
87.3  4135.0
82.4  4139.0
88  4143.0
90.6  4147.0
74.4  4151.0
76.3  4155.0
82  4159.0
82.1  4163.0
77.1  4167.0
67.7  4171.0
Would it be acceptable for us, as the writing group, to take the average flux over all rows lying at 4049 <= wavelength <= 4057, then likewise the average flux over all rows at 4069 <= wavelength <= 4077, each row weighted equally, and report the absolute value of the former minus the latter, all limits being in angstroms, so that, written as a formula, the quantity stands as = 19.5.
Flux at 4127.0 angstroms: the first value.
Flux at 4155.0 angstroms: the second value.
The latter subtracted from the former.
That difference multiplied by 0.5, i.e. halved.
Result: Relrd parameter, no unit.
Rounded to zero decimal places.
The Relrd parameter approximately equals 0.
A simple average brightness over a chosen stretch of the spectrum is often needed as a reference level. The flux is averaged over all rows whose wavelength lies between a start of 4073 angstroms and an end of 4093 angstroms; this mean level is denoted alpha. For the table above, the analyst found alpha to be 79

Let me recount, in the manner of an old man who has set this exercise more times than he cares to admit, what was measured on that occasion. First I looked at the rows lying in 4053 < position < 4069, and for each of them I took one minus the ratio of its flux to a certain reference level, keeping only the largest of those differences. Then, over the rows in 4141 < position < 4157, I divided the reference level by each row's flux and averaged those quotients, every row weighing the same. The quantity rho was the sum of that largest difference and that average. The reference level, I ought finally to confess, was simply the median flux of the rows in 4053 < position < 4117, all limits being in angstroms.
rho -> 0.97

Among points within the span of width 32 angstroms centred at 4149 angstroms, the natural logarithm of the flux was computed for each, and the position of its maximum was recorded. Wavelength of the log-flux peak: 4147.0 angstroms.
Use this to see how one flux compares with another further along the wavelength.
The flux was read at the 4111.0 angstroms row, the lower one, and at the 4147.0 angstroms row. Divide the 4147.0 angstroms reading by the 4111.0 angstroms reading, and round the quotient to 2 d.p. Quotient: 1.32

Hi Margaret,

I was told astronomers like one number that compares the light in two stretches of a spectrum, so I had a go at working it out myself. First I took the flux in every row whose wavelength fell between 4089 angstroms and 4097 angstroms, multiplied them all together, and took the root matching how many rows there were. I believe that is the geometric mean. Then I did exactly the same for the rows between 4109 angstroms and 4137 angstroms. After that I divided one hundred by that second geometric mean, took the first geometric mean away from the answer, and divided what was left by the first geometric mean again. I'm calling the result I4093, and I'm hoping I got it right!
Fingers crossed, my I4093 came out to -0.984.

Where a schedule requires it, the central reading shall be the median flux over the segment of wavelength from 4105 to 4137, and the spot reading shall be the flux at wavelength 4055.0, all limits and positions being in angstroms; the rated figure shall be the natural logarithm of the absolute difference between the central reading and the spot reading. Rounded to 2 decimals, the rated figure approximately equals 1.92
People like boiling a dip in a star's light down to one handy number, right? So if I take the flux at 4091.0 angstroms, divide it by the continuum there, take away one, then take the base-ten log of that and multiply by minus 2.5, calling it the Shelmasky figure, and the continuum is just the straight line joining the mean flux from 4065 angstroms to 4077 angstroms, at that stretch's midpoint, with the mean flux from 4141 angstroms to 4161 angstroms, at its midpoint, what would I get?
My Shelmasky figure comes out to 2.7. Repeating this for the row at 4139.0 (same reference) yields 4.5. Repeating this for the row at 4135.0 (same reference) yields 2.7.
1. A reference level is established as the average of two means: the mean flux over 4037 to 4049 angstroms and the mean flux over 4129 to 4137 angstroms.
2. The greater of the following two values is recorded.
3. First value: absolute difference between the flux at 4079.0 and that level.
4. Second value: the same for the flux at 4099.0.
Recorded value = 20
